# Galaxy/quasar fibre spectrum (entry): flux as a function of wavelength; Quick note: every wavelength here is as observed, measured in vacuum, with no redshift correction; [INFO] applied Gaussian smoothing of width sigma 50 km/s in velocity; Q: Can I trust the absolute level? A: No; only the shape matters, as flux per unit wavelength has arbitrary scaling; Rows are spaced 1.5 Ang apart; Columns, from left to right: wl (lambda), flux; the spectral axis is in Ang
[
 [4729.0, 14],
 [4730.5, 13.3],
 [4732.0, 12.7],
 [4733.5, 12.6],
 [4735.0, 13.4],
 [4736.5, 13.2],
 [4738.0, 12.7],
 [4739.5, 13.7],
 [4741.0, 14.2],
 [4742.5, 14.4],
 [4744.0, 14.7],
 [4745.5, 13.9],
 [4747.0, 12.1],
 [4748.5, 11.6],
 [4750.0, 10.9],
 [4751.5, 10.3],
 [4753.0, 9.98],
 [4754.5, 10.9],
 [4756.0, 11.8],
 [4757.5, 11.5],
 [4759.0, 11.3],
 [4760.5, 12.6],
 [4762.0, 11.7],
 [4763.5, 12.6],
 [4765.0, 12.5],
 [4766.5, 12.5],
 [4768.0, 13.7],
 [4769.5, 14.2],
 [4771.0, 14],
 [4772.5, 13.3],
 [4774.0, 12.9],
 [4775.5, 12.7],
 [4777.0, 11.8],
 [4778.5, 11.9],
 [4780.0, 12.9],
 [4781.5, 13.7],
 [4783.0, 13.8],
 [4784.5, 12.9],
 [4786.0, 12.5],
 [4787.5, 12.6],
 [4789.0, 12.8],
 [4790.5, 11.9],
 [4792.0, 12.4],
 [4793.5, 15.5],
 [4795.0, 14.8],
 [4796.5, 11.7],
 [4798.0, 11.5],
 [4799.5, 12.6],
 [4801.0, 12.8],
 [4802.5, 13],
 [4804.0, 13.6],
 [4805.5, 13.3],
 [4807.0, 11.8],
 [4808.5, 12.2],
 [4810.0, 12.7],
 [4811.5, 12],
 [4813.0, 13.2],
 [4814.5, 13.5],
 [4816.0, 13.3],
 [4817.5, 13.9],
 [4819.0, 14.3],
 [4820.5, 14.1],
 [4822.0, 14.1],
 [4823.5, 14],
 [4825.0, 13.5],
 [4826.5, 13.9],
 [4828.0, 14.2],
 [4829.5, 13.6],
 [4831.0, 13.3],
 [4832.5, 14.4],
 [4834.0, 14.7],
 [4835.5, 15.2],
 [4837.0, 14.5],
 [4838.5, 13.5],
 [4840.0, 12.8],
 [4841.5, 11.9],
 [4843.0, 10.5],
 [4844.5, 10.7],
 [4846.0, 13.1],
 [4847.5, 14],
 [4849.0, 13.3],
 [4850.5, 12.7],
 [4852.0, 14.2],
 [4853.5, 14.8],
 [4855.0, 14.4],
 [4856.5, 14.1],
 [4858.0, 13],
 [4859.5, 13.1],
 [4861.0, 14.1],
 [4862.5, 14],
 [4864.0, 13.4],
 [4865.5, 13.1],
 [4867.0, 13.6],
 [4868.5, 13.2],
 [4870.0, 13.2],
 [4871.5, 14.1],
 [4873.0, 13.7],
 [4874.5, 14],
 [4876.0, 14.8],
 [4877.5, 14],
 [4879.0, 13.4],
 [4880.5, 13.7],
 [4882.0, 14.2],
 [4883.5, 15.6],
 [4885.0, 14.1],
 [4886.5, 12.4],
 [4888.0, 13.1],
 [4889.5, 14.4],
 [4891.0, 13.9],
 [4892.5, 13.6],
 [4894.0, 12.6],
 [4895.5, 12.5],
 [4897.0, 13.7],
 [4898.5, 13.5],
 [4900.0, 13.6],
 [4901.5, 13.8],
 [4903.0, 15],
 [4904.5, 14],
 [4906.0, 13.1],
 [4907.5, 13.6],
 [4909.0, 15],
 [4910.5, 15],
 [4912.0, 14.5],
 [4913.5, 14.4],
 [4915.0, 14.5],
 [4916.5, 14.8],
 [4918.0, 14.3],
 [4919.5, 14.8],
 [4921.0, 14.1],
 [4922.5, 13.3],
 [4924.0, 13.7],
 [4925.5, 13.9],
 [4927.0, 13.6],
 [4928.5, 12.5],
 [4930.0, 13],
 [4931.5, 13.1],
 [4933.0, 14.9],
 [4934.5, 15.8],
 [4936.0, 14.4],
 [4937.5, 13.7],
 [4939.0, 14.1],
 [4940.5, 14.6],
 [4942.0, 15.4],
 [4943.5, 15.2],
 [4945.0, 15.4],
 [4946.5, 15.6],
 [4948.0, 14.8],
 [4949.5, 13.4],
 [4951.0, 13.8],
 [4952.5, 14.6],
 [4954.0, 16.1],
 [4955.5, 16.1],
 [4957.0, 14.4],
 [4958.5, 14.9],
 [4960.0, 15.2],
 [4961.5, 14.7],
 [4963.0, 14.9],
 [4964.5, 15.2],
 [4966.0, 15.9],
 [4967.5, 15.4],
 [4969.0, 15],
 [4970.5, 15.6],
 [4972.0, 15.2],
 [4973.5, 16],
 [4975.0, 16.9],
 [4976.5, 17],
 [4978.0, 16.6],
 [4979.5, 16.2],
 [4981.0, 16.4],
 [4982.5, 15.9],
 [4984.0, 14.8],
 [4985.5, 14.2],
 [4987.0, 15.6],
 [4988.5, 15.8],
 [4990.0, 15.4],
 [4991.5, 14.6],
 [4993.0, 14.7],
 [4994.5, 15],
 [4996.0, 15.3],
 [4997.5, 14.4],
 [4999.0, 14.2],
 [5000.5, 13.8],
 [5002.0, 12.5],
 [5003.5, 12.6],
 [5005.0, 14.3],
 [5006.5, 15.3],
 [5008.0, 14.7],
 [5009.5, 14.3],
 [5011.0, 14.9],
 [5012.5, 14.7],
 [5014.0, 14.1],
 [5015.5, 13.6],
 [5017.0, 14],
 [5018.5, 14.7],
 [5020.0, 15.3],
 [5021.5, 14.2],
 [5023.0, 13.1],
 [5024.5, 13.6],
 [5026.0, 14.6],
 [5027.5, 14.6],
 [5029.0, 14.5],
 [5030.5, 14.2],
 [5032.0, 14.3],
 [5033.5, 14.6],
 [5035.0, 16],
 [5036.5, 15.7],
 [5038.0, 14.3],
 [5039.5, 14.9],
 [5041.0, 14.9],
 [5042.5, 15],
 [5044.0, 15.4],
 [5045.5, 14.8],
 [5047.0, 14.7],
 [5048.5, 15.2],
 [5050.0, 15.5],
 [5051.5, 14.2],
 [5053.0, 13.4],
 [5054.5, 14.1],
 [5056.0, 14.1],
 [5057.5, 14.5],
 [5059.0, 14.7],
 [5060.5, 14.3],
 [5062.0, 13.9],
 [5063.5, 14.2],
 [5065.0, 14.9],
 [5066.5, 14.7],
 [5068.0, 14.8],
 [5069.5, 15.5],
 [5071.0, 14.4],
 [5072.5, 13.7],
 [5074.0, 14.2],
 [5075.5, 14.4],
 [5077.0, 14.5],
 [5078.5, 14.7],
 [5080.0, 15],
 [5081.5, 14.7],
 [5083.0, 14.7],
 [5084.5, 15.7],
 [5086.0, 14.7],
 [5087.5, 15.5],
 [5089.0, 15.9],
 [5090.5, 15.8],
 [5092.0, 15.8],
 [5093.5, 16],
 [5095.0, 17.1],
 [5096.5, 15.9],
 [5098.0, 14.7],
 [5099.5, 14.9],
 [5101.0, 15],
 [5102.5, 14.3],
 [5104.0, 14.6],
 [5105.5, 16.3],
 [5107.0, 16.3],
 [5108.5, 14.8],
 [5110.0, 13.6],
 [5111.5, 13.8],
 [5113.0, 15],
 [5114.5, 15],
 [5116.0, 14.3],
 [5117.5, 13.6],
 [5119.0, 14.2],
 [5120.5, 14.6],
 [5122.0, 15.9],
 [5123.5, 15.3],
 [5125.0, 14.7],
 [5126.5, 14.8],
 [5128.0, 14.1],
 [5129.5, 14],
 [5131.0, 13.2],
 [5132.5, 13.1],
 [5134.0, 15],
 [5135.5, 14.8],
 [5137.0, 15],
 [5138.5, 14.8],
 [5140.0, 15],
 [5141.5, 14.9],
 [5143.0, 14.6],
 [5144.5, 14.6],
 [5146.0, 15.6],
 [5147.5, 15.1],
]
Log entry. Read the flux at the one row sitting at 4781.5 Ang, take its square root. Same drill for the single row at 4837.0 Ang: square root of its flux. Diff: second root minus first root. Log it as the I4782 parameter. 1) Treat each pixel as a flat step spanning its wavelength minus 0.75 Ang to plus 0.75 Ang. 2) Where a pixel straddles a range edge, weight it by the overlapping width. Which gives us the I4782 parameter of 0.11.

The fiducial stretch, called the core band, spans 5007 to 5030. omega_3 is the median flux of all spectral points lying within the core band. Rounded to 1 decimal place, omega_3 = 14.5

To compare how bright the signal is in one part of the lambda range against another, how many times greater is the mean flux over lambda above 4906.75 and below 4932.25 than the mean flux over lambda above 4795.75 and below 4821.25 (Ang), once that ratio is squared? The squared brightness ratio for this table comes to 1.18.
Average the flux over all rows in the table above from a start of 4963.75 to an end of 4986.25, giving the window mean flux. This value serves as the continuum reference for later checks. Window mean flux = 15.8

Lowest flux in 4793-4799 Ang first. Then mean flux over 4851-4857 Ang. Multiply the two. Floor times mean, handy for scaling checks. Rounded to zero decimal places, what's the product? 165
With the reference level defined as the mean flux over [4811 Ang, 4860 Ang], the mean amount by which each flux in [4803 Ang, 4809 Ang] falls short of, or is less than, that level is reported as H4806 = 0.8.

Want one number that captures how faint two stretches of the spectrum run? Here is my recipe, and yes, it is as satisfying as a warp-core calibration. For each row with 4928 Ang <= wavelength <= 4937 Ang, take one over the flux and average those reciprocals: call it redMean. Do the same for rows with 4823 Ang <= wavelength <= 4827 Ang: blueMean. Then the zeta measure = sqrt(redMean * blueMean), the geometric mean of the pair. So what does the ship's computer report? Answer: 0.0723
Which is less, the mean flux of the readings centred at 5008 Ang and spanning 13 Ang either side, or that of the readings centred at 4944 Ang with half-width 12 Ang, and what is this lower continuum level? 14.3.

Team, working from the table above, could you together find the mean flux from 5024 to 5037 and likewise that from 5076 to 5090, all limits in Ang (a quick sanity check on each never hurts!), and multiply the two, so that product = 221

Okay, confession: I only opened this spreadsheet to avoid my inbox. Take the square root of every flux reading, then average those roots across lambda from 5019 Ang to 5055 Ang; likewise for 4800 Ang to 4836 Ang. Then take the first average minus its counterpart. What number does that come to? 0.15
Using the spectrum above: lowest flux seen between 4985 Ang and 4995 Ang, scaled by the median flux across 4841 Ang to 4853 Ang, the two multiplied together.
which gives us 183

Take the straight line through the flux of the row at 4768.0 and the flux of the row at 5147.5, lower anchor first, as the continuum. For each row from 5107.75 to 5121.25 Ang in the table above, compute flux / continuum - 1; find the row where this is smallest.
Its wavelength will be 5117.5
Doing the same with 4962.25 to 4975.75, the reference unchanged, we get 4963.0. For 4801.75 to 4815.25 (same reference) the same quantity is 4807.0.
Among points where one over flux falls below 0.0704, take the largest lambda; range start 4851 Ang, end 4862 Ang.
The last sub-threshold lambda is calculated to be 4855.0 Ang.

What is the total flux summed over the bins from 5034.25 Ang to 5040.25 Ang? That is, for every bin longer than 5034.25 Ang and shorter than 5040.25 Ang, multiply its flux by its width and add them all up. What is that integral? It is 91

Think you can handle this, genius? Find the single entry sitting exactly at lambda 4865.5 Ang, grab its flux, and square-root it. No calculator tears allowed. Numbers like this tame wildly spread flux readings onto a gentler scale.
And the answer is 3.6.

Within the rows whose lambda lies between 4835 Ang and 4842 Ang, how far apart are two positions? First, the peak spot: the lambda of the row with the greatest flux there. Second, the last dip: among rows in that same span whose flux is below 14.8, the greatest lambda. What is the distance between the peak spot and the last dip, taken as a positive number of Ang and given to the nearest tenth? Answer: 6.0 Ang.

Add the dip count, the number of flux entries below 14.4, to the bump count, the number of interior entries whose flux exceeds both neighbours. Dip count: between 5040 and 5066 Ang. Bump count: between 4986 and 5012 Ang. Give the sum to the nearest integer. 10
